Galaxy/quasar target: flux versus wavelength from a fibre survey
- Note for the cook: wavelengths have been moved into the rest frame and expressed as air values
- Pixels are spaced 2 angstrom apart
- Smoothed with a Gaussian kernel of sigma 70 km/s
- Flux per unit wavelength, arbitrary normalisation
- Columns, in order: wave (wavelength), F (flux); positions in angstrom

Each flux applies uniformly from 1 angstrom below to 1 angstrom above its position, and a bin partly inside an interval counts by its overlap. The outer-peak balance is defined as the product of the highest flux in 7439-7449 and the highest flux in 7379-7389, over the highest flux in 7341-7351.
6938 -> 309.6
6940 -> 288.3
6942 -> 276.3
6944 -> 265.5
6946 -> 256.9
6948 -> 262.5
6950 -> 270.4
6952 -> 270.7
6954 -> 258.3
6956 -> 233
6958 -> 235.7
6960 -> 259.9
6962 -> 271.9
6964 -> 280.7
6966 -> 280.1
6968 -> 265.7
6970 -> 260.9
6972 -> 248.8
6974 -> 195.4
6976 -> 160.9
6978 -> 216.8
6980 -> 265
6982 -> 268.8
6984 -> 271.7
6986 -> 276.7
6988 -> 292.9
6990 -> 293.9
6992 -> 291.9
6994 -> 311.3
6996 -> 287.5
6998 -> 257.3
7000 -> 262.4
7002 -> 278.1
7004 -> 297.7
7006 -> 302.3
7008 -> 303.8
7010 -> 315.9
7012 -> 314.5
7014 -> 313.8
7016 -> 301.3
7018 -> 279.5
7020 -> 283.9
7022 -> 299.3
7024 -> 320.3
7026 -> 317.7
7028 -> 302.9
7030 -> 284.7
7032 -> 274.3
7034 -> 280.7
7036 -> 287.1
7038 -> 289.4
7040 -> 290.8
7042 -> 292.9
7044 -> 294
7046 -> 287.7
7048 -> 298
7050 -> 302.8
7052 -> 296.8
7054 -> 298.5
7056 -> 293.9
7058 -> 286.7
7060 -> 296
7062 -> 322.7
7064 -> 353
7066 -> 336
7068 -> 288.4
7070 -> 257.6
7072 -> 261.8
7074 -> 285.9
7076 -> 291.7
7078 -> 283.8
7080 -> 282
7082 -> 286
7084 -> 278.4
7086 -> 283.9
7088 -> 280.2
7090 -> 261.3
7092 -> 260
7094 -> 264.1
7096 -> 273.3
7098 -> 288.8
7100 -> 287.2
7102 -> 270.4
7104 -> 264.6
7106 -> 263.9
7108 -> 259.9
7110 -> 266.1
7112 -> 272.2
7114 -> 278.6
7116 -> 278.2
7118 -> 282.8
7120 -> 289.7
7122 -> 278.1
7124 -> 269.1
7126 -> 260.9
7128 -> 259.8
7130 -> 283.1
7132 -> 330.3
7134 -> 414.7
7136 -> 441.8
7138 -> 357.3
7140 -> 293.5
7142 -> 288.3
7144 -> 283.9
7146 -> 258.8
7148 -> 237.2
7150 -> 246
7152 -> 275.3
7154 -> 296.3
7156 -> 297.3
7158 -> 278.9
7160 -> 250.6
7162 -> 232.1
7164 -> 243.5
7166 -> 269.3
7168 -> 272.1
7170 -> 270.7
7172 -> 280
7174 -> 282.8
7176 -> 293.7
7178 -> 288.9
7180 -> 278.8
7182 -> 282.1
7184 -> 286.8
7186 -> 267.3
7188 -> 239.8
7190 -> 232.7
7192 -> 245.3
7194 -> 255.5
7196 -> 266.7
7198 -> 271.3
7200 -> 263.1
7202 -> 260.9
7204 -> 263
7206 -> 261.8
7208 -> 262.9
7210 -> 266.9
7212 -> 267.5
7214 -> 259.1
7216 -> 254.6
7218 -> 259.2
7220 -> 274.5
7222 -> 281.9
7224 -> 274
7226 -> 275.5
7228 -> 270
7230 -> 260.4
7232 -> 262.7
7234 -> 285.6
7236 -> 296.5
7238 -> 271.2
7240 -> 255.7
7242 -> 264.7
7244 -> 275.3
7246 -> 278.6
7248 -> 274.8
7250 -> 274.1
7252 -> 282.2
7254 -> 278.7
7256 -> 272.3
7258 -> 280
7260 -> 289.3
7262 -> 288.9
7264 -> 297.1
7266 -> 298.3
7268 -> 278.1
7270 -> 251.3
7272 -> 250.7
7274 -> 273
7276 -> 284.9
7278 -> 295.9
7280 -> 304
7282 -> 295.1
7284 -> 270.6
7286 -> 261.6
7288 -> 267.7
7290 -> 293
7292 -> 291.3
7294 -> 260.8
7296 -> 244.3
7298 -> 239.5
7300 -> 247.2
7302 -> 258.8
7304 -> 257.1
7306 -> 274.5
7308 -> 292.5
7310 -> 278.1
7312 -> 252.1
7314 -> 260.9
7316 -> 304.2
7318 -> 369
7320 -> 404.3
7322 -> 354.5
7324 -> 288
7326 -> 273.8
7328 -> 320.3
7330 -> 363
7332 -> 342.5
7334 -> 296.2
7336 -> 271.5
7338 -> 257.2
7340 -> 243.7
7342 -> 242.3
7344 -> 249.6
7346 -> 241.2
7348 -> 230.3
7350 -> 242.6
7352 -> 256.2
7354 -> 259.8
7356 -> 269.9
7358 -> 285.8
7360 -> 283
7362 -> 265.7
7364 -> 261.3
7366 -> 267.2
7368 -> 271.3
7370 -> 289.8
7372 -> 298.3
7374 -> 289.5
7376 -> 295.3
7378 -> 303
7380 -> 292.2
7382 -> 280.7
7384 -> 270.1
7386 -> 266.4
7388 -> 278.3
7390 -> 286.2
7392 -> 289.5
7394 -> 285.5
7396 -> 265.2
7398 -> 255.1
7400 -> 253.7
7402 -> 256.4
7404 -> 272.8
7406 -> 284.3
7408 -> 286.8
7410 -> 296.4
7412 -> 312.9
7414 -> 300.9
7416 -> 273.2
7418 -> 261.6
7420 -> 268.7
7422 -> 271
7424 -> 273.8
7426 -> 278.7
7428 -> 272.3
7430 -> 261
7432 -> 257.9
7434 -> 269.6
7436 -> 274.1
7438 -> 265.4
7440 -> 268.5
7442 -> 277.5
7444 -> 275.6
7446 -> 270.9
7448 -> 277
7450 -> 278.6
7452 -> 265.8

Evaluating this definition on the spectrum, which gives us 325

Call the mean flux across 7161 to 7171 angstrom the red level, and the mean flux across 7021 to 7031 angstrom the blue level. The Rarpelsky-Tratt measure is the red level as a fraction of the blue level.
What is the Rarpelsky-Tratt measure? 0.84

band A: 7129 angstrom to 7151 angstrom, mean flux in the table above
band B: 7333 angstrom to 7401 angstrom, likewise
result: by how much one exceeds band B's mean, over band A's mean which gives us -0.86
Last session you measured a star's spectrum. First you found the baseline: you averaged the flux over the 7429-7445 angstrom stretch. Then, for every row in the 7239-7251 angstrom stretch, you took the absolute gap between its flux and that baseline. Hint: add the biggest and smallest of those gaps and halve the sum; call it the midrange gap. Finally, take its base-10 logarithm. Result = 0.93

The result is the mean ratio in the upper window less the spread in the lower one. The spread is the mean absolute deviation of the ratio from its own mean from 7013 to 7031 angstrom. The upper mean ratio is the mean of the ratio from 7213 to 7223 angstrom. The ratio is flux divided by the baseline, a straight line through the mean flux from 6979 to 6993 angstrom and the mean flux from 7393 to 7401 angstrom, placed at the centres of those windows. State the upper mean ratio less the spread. 0.936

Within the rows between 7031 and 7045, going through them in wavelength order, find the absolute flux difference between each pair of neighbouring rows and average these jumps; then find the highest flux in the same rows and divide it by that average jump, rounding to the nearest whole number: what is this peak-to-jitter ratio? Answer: 90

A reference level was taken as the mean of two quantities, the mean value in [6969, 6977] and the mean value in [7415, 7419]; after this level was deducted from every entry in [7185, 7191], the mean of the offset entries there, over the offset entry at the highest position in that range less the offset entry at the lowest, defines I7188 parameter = 0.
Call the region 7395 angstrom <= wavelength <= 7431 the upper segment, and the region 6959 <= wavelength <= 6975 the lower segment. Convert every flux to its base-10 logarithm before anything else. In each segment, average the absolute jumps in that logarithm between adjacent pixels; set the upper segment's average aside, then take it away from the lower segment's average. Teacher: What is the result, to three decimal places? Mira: 0.013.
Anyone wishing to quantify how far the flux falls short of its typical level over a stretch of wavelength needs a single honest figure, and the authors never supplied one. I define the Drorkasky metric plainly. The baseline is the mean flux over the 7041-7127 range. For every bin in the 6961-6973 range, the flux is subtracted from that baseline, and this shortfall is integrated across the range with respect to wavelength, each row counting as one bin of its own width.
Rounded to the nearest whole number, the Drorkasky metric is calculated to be 191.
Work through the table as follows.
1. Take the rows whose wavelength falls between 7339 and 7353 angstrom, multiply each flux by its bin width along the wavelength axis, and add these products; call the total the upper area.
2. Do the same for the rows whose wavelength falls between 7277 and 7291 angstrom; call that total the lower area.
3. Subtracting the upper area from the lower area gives 564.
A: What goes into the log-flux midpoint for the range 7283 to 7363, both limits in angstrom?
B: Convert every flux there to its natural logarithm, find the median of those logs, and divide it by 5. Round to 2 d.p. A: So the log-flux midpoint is 1.12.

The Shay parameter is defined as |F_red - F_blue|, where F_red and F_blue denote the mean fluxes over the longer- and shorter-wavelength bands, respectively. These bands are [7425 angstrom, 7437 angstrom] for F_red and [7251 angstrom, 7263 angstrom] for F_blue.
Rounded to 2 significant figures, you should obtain 13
